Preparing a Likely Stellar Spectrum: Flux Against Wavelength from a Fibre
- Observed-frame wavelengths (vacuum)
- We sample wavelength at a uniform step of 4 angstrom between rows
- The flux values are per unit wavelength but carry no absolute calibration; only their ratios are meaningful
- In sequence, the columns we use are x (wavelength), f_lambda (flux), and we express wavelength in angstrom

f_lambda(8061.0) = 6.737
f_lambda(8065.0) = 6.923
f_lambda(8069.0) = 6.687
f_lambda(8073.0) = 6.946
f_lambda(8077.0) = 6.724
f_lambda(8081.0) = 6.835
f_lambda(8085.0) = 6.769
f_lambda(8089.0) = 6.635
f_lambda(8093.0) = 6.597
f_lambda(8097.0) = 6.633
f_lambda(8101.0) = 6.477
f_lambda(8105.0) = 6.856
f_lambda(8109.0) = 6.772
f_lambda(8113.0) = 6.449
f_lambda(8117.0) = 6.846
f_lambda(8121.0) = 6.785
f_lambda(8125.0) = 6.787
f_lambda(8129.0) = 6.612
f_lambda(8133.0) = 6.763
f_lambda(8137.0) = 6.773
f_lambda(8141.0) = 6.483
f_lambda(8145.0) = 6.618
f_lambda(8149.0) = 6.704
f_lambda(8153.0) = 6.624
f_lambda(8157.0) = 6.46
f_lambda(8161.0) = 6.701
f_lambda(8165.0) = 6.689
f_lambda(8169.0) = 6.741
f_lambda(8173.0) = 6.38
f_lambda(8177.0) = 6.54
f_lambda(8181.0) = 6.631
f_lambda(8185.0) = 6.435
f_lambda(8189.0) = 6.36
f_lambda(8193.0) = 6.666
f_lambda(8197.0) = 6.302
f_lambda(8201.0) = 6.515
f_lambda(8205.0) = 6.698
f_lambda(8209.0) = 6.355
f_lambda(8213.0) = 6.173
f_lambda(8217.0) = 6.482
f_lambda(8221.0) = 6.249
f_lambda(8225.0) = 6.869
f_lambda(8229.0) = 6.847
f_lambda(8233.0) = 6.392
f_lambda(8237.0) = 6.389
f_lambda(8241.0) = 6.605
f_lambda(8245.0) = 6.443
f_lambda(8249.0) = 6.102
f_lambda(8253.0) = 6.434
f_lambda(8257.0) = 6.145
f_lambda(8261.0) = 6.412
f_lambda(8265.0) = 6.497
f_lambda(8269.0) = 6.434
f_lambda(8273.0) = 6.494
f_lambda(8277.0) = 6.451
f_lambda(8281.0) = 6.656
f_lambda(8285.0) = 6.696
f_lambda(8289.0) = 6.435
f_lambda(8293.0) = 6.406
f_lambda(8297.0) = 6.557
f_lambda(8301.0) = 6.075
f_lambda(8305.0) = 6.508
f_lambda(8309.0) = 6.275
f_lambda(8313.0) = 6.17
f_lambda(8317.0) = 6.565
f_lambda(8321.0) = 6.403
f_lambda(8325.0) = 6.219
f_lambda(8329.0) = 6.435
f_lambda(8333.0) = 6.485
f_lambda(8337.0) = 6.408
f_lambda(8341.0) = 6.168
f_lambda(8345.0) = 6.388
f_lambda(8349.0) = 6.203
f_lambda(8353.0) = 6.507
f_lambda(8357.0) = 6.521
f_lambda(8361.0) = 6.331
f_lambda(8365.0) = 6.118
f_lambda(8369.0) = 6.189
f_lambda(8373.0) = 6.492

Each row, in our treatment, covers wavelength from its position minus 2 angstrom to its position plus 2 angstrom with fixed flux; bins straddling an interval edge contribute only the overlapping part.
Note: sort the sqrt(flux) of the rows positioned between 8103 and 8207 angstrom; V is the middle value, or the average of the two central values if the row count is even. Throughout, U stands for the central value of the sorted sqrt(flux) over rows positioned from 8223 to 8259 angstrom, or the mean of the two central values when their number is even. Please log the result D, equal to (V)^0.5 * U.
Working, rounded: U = 2.54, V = 2.58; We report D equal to 4.07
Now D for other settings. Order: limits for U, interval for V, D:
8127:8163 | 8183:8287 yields 4.10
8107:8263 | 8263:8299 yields 4.08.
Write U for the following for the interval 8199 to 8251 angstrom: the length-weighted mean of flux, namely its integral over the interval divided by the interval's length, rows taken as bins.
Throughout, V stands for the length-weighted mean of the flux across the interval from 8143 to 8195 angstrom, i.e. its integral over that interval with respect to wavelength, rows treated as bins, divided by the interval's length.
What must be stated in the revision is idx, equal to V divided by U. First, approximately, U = 6.47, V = 6.58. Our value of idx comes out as 1.02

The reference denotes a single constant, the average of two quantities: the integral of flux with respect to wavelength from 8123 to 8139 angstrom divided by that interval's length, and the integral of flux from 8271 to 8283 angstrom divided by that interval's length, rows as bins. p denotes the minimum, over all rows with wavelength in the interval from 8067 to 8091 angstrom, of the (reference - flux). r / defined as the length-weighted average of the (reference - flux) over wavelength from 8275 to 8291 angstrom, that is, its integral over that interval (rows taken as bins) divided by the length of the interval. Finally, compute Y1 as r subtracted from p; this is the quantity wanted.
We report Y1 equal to -0.4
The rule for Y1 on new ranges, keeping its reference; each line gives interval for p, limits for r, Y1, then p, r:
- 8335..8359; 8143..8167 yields 0.1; 0.11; 0.001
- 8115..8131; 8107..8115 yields -0.2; -0.21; 0.023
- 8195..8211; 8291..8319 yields -0.3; -0.06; 0.269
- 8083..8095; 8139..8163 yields -0.2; -0.14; 0.035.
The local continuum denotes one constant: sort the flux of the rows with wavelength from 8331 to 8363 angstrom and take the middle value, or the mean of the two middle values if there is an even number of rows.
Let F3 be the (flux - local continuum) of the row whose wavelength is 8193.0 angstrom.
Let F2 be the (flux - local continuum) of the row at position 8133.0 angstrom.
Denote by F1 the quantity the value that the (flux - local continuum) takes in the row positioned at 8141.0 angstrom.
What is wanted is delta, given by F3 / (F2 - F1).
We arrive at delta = 1.0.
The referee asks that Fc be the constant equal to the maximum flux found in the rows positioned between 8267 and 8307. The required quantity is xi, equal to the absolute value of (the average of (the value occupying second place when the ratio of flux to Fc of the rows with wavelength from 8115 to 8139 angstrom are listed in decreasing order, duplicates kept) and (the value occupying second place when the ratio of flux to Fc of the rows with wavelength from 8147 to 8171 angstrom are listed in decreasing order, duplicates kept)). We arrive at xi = 1.01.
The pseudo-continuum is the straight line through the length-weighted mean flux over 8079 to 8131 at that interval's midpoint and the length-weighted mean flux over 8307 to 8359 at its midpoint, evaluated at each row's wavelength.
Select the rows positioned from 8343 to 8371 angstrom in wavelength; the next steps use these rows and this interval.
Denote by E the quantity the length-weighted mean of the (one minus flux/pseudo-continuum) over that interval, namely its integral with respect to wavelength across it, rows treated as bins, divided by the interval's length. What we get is 0.001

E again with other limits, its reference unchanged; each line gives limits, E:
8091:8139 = -0.002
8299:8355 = 0.005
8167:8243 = 0.007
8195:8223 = 0.023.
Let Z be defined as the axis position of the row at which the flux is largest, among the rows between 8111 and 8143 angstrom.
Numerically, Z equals 8117.0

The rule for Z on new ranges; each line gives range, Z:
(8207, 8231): 8225.0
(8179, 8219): 8205.0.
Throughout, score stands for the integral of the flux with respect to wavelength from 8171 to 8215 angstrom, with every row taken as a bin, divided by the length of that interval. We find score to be 6.46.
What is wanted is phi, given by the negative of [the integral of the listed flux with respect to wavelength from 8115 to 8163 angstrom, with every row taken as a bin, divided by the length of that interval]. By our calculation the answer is -6.68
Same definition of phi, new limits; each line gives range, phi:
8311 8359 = -6.37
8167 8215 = -6.48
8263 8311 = -6.46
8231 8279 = -6.40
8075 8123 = -6.70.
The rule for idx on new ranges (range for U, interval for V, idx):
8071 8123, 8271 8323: 0.96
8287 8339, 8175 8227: 1.02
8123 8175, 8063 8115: 1.01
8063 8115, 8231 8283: 0.96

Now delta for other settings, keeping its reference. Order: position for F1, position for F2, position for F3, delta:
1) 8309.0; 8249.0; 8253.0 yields -0.2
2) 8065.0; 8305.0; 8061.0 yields -0.8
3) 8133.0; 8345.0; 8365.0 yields 0.7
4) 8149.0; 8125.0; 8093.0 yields 2.4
